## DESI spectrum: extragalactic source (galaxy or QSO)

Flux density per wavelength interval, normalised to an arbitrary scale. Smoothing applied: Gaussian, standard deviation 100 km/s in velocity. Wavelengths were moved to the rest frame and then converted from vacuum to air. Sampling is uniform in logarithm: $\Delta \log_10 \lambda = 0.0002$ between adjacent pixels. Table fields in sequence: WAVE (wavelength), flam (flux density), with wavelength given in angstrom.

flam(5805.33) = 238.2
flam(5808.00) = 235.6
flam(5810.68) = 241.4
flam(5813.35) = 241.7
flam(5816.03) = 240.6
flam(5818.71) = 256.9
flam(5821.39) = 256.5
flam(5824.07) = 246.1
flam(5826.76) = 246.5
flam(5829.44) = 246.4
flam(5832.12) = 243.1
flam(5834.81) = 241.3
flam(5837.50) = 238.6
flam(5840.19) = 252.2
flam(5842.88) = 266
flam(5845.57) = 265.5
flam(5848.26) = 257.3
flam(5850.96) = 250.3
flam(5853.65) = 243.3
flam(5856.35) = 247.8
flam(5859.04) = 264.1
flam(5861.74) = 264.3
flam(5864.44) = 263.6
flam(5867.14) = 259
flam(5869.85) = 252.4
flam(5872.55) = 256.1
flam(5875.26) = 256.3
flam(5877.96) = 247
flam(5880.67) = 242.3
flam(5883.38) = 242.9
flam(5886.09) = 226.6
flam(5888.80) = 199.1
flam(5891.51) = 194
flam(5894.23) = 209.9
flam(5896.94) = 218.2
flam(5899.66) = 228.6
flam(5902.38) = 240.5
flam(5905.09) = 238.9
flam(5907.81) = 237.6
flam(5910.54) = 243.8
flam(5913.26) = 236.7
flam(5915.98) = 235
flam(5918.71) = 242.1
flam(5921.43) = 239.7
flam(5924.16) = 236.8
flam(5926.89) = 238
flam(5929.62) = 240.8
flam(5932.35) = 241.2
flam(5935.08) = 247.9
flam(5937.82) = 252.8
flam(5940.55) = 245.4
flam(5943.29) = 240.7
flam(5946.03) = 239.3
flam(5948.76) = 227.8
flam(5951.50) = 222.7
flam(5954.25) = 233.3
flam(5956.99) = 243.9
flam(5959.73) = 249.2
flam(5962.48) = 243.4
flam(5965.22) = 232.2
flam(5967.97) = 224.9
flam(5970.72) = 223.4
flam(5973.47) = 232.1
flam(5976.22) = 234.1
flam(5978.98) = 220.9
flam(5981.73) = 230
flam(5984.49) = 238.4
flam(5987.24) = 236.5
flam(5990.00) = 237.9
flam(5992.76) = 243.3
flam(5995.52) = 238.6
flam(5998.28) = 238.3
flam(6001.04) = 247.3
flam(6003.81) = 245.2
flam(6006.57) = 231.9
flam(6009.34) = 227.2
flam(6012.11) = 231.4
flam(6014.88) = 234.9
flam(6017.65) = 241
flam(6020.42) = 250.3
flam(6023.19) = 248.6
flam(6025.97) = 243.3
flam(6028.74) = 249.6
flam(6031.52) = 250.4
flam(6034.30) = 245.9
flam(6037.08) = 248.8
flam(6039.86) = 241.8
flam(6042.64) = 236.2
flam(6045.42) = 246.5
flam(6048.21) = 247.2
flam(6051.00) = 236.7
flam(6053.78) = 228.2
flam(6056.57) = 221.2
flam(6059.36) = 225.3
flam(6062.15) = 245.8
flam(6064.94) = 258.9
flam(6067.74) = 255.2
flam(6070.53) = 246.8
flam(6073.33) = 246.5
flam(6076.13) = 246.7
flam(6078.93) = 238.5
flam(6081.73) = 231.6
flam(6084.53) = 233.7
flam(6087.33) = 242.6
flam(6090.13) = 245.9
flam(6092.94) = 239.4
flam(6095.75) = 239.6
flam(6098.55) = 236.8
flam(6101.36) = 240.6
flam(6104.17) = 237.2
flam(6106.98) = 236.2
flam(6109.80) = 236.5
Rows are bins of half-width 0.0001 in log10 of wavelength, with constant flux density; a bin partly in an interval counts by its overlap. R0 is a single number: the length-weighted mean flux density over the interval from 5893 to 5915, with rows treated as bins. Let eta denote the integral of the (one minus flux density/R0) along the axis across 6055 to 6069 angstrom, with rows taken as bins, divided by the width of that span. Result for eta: -0.04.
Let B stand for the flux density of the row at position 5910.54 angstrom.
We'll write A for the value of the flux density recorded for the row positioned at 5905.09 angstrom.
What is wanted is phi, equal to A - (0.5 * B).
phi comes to 117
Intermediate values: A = 238.9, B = 243.8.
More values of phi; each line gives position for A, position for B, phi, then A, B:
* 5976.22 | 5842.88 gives 101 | 234.1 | 266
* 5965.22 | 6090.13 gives 109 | 232.2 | 245.9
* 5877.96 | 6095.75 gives 127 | 247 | 239.6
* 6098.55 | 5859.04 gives 105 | 236.8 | 264.1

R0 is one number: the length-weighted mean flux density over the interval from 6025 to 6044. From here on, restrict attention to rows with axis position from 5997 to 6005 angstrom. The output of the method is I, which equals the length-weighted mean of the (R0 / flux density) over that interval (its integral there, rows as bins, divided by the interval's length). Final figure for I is 1.01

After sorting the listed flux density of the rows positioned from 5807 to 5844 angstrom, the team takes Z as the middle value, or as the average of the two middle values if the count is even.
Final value 245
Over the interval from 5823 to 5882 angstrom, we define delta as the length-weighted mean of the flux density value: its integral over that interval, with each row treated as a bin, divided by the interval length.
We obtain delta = 252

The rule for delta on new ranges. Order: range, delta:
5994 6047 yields 242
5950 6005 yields 236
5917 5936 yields 241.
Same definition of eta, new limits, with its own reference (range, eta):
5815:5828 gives -0.08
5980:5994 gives -0.02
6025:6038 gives -0.07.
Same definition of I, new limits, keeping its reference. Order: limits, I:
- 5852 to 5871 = 0.96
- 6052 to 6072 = 1.02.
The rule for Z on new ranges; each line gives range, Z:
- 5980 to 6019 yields 238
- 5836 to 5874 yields 257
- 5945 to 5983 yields 232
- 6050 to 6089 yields 241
